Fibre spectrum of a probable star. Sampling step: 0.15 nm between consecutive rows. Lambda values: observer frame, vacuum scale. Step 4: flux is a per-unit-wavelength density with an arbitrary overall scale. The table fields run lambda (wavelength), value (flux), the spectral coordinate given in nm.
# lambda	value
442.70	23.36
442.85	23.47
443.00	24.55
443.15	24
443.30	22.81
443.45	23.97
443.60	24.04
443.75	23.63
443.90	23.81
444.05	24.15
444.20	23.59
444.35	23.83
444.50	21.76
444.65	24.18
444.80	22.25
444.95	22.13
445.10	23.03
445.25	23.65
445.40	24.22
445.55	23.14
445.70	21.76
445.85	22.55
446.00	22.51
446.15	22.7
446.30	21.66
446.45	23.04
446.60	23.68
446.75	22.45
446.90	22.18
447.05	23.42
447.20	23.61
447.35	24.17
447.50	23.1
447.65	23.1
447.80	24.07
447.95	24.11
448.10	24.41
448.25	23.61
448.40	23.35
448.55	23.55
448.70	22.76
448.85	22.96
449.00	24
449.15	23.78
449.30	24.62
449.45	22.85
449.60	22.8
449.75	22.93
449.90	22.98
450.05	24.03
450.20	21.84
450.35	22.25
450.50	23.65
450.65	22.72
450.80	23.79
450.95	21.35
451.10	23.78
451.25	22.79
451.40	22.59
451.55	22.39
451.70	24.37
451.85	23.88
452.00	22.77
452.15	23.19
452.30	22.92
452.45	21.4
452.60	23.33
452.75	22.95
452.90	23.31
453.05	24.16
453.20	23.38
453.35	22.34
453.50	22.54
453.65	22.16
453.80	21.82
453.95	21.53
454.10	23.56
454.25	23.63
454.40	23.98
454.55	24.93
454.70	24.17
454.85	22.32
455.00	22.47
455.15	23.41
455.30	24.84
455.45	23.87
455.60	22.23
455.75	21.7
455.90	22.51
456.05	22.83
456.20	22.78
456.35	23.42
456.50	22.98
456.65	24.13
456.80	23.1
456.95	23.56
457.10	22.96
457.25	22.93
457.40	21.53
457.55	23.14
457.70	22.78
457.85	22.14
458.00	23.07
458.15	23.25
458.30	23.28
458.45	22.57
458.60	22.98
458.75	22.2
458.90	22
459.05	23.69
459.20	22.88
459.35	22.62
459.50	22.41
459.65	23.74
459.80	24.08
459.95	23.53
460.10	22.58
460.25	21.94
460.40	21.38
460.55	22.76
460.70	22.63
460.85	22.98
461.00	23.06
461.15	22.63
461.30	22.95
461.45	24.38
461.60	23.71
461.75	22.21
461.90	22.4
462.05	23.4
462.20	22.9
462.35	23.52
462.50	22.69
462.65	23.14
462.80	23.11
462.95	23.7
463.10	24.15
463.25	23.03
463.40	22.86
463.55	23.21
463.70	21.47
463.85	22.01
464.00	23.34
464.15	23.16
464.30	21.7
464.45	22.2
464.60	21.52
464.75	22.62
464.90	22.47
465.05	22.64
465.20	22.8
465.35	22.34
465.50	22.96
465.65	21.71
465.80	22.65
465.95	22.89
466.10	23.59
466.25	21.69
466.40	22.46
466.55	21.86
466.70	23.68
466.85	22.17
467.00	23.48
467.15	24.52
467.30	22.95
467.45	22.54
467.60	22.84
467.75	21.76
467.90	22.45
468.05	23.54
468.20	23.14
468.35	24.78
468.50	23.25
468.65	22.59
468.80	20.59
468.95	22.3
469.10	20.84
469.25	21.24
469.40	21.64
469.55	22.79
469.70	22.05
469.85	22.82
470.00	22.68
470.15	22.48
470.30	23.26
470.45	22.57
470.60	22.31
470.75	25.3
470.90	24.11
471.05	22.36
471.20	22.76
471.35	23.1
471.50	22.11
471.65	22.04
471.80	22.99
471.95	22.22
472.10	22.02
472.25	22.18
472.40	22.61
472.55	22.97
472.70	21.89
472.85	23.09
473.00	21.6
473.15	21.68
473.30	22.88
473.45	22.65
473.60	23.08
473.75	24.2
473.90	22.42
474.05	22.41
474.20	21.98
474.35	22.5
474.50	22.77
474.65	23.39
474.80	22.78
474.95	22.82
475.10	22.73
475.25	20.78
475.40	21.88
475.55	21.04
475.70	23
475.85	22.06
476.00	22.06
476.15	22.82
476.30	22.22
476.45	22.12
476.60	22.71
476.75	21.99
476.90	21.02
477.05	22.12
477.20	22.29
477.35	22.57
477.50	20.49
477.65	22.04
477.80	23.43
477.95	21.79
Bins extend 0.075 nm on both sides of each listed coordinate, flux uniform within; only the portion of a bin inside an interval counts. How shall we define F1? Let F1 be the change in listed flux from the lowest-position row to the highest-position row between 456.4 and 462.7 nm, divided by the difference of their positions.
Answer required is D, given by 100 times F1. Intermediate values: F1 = 0.0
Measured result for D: 3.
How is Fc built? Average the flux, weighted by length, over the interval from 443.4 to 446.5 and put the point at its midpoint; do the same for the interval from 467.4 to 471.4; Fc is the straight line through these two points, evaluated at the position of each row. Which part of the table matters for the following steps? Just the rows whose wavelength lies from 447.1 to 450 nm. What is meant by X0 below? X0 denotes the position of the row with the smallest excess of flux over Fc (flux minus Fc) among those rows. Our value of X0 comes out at 448.70 nm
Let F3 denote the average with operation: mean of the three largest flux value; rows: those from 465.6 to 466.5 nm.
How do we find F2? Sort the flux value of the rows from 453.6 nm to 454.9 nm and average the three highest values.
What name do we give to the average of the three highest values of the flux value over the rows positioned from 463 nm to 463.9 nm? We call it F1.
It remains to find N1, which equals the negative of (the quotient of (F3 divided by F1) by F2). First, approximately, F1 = 23.5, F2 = 24.4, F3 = 23.0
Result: -0.0403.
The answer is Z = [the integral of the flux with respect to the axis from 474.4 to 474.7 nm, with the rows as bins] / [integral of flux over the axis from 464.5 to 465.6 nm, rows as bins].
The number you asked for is 0.3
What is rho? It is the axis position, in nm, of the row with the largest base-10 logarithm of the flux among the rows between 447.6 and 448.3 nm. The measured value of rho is 448.10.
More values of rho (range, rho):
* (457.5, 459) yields 458.30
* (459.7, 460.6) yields 459.80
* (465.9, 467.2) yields 467.15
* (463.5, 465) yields 464.00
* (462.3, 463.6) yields 463.10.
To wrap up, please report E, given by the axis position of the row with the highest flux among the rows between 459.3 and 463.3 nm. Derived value 461.45 nm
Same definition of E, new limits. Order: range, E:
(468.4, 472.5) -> 470.75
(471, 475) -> 473.75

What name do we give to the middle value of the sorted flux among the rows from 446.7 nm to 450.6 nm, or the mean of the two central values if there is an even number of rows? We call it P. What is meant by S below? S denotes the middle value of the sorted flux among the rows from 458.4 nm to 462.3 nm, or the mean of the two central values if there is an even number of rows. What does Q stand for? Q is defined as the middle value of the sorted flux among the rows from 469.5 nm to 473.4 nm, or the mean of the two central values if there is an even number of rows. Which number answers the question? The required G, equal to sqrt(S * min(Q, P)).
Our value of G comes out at 22.7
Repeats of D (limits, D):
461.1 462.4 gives 74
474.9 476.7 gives -7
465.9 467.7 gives -3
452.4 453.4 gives 104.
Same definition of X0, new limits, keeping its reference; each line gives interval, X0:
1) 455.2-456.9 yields 455.75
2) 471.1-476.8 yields 475.25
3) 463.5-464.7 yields 463.70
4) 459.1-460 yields 459.50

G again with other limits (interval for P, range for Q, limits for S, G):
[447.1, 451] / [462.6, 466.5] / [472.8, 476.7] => 22.6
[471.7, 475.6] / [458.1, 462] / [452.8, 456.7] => 22.8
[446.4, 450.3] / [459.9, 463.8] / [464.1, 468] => 22.8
